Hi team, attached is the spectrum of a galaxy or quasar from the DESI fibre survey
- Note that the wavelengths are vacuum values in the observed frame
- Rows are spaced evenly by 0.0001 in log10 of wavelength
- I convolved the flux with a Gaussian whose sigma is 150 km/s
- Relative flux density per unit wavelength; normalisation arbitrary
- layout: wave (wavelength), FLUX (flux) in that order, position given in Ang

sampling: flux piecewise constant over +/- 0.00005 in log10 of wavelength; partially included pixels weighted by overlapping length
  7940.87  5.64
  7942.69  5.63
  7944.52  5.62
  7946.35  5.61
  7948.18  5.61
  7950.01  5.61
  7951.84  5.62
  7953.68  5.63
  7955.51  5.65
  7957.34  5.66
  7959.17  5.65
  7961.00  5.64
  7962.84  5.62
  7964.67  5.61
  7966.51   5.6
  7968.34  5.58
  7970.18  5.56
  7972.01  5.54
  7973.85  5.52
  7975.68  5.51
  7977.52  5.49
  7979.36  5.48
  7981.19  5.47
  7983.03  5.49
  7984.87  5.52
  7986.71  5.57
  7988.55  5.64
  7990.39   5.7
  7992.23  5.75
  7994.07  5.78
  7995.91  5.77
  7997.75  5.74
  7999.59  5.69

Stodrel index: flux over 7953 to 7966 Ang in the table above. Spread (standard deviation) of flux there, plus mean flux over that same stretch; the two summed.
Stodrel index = 5.65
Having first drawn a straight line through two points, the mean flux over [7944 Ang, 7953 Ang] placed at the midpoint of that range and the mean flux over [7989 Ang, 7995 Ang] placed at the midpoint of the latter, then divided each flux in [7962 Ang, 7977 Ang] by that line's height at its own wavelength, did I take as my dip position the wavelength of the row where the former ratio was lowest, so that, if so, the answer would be 7975.68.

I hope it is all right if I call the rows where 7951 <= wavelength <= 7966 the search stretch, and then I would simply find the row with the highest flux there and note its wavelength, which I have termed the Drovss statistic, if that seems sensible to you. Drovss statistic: 7957.34 Ang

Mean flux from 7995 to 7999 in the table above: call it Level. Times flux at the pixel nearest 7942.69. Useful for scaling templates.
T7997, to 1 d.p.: 32.4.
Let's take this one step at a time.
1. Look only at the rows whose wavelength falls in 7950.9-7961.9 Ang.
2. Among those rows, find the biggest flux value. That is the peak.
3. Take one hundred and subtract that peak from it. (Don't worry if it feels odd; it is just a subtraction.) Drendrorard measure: 94.3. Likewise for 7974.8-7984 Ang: 94.5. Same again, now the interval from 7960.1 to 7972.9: 94.4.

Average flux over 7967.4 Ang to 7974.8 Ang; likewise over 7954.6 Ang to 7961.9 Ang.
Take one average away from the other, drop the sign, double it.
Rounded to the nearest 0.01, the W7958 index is 0.20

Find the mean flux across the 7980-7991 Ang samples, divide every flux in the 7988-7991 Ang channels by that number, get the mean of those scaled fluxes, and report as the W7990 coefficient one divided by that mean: 0.98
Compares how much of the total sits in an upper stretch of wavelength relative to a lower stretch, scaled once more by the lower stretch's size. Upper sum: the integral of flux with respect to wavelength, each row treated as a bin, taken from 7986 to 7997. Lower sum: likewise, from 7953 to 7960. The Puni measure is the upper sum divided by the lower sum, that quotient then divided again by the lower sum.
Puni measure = 0.04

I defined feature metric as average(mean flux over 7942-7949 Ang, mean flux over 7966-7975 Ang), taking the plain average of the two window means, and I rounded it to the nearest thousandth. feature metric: 5.589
